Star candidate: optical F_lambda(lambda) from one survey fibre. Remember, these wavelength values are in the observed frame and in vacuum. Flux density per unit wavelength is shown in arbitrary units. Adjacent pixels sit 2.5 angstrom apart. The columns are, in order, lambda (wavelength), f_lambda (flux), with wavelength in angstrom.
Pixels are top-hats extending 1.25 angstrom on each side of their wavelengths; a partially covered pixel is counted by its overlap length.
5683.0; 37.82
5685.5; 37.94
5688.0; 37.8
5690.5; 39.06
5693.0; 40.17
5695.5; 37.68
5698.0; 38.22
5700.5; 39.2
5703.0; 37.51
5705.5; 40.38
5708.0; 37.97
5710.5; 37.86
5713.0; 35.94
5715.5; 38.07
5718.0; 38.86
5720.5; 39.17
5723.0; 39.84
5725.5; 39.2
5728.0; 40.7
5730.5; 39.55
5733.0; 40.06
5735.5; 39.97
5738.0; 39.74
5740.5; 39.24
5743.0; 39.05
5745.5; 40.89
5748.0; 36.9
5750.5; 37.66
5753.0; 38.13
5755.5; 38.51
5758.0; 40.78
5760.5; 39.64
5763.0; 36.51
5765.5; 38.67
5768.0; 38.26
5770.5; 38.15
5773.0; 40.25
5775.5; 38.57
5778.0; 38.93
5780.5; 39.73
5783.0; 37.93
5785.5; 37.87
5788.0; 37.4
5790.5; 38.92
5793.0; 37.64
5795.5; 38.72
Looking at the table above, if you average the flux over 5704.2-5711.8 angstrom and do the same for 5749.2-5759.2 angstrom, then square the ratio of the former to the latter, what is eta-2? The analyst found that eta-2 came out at 1.00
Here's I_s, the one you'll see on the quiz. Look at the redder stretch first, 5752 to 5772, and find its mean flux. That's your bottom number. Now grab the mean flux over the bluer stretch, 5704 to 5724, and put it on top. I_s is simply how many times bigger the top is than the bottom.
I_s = 1.00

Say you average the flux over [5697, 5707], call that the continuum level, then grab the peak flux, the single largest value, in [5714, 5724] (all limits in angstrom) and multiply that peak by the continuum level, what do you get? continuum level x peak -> 1547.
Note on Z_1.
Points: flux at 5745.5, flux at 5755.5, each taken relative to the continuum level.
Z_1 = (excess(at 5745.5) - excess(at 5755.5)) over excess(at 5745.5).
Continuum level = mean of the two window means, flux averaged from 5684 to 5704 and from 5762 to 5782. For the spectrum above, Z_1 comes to 1.0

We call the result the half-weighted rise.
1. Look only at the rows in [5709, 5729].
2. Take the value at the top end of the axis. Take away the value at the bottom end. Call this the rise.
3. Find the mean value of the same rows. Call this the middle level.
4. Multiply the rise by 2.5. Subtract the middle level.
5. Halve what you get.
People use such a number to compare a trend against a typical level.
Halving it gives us -16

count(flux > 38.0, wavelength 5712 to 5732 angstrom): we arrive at 7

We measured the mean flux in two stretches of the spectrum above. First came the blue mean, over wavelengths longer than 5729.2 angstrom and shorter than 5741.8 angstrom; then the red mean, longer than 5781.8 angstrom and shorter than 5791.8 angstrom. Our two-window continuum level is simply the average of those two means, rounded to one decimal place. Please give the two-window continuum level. 38.9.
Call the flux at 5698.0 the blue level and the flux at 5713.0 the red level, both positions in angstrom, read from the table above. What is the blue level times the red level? 1374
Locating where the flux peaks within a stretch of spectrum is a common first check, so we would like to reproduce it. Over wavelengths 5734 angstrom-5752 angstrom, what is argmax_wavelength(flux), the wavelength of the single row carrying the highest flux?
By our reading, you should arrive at 5745.5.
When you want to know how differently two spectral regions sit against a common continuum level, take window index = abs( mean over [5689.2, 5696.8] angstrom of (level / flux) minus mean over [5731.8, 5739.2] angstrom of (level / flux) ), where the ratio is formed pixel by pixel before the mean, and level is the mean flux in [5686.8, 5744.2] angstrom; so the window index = 0.025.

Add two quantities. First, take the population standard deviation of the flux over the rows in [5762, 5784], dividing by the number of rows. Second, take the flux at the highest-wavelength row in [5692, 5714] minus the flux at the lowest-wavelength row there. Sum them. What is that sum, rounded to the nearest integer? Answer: -3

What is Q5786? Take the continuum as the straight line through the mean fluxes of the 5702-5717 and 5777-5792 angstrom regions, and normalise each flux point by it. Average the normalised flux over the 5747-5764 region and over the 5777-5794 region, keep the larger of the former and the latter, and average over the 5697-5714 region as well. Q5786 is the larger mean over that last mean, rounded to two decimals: 1.00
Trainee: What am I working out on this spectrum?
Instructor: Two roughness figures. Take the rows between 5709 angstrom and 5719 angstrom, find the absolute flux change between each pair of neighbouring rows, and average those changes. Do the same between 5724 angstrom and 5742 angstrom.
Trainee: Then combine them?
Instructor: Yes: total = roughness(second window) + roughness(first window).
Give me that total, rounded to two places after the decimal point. 2.28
